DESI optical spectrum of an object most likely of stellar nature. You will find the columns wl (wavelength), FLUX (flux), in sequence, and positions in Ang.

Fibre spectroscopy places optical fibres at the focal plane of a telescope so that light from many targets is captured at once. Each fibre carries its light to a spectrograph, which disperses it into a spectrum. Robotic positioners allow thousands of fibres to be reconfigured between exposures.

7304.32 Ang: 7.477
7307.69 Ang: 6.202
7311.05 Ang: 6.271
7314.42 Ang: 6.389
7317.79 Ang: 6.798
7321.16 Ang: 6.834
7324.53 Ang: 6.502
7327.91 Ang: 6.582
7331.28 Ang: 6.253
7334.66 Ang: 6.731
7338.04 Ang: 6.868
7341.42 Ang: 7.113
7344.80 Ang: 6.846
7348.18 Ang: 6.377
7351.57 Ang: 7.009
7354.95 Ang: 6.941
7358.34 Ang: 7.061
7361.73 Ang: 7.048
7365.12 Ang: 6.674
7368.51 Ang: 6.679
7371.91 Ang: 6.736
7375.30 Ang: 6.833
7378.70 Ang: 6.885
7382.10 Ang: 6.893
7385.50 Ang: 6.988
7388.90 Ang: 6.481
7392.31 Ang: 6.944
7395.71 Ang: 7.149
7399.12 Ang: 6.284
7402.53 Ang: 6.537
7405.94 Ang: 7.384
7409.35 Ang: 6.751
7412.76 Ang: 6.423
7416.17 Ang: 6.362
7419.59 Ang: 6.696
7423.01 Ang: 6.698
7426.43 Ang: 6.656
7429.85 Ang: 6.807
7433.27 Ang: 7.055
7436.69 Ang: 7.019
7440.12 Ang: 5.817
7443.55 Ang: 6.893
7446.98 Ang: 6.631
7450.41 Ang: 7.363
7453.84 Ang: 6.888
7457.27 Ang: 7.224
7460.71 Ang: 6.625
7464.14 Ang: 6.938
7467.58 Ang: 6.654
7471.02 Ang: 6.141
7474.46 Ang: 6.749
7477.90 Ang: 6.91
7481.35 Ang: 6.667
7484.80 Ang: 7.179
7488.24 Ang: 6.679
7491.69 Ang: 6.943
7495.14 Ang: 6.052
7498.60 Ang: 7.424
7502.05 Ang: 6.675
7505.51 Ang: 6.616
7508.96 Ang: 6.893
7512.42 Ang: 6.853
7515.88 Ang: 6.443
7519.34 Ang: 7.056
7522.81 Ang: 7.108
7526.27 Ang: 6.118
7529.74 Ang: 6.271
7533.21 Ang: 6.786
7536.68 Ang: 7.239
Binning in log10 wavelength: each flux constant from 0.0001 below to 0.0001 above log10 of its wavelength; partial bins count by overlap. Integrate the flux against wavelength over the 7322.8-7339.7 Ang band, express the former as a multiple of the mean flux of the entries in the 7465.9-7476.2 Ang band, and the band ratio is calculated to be 17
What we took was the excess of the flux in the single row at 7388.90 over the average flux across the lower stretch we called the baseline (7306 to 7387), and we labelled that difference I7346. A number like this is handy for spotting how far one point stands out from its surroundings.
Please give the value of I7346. -0.25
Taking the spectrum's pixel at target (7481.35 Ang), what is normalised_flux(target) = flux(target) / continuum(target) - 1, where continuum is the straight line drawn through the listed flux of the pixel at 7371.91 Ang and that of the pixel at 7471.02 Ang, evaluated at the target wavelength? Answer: 0.10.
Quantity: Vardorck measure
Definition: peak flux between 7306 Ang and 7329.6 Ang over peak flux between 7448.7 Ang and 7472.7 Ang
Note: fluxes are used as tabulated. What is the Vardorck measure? 0.93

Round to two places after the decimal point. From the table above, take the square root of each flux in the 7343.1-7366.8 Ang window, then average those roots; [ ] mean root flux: 2.62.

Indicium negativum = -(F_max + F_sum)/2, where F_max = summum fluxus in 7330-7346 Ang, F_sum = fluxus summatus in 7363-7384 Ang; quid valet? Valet -24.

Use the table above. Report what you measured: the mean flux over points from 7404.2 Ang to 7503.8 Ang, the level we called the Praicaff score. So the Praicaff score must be 6.77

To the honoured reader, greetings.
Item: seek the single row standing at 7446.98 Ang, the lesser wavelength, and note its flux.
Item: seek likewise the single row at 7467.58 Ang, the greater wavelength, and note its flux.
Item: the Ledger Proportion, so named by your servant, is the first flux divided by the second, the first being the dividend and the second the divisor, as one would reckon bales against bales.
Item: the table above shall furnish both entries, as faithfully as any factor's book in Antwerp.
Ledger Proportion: 1.00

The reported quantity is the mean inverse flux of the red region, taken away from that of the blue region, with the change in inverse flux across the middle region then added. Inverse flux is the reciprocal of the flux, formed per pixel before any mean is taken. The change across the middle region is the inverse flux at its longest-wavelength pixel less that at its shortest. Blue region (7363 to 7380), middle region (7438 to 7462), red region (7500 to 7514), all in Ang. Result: -0.021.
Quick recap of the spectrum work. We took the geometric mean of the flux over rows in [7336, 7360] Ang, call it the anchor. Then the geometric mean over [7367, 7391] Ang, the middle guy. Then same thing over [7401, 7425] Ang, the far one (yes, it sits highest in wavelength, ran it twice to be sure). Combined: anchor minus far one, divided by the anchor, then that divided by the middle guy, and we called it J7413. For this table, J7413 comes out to 0.0042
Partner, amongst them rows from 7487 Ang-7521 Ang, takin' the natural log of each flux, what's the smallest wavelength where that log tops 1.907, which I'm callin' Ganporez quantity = 7491.69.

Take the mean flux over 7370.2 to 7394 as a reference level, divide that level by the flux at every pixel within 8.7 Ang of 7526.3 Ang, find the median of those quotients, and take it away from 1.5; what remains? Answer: 0.495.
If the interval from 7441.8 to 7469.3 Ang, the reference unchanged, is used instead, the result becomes 0.510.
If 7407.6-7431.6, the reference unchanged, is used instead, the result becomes 0.481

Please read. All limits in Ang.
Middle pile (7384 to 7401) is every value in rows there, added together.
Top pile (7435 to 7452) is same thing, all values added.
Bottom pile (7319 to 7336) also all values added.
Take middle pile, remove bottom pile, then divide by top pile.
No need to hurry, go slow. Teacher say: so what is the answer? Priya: 0.03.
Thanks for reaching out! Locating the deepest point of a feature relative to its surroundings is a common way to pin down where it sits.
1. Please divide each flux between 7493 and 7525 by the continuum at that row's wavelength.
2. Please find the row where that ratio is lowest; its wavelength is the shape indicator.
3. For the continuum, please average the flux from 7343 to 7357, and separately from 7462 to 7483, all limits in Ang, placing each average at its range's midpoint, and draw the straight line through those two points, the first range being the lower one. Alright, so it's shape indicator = 7495.14 Ang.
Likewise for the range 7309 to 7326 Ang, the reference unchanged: 7311.05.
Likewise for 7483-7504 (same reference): 7495.14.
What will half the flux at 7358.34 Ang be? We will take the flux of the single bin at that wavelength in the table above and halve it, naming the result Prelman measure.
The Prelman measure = 3.53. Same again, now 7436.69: 3.51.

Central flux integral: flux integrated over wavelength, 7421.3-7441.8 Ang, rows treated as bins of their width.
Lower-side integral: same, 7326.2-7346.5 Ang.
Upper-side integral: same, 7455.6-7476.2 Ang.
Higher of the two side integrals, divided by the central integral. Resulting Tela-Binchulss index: 1.01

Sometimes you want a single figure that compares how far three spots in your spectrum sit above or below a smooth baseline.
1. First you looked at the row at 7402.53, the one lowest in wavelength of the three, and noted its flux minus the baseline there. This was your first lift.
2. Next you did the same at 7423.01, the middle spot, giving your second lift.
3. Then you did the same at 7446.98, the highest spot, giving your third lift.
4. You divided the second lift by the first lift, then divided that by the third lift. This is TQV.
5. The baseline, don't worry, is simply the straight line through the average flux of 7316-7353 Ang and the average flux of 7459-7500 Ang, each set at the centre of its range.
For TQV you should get -2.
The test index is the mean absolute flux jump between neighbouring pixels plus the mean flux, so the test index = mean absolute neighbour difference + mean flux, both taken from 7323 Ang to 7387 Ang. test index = 6.99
